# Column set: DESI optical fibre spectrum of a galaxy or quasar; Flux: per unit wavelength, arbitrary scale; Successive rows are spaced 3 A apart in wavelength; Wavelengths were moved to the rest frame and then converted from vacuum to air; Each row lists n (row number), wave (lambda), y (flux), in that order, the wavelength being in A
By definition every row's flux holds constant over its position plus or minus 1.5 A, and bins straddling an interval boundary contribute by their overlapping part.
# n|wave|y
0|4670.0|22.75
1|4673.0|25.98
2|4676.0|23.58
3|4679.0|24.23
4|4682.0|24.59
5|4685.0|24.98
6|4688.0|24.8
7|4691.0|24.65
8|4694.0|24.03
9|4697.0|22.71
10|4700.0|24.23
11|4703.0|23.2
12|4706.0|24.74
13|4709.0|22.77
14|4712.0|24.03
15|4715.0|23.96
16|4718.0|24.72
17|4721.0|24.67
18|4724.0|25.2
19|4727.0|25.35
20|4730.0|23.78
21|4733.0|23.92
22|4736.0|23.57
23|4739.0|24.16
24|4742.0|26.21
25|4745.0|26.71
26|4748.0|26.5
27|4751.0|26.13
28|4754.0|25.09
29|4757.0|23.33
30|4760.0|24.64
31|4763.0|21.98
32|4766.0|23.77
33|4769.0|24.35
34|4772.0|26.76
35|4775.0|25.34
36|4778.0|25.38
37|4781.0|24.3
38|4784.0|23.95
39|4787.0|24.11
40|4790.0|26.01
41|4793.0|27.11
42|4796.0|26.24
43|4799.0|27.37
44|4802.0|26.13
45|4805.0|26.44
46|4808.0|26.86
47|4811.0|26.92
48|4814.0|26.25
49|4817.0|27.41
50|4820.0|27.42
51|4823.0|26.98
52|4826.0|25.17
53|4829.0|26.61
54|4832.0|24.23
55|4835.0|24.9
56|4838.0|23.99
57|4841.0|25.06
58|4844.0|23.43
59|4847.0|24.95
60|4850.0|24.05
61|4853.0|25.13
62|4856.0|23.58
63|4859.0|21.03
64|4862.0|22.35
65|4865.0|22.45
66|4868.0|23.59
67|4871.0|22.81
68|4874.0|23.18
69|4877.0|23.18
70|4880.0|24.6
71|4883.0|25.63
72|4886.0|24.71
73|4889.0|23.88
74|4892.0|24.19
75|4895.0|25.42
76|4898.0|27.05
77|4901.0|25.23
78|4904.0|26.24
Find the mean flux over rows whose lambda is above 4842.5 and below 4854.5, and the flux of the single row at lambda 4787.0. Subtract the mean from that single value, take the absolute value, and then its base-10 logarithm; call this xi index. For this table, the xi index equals -0.55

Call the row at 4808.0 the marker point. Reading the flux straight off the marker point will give 26.86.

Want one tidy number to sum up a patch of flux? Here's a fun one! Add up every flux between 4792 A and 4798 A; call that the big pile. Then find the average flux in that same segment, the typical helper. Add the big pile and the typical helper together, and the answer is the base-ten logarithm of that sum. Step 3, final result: 1.90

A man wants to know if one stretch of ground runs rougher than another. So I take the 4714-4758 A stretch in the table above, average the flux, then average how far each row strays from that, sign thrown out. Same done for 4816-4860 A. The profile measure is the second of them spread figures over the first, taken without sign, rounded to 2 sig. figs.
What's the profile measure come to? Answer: 1.3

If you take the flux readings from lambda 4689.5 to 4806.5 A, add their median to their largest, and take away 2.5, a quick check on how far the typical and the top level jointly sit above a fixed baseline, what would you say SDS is 49.5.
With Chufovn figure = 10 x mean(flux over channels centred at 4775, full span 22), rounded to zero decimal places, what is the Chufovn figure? 248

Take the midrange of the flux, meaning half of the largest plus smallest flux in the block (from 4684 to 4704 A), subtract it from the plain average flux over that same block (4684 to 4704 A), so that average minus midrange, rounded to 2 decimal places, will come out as 0.24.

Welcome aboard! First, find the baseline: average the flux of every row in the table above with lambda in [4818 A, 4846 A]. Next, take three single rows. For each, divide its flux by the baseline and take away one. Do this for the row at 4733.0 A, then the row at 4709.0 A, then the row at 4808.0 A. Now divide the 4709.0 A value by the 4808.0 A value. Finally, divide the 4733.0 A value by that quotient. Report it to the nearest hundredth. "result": 0.03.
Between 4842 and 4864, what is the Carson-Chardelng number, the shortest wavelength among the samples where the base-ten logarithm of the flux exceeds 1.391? 4847.0 A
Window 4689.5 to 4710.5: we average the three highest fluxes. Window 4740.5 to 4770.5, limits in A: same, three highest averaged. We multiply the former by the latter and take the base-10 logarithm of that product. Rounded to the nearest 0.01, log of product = 2.81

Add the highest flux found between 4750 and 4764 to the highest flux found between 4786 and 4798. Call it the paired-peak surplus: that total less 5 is 48.2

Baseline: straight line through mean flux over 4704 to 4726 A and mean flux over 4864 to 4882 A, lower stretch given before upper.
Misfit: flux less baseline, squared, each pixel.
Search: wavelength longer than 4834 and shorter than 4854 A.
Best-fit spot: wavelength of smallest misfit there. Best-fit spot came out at 4844.0 A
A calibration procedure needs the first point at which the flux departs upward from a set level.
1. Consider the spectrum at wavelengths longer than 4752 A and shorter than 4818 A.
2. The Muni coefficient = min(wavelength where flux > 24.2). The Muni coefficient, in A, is 4754.0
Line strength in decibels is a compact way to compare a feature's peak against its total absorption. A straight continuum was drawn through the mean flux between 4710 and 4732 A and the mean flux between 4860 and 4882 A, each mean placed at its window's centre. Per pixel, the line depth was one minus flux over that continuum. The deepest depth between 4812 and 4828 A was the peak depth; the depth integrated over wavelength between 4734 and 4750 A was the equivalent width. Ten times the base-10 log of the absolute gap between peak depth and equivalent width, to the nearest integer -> -2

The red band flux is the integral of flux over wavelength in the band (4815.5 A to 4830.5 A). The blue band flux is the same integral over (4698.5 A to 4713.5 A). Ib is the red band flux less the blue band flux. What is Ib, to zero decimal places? 44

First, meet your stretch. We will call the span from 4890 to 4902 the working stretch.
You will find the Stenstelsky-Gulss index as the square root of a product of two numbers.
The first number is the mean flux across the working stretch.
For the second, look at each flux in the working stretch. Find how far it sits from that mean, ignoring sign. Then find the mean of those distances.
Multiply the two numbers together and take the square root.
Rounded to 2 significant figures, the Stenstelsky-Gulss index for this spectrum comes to 4.5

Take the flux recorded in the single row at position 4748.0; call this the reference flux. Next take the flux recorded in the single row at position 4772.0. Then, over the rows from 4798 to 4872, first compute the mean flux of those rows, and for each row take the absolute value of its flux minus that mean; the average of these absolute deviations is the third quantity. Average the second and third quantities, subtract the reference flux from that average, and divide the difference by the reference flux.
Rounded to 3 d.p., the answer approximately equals -0.467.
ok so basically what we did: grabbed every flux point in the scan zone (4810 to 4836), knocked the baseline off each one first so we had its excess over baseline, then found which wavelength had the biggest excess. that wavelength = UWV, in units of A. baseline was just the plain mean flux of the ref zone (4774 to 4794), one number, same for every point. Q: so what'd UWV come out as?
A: 4820.0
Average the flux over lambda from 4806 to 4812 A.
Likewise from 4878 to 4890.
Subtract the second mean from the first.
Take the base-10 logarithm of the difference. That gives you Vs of 0.3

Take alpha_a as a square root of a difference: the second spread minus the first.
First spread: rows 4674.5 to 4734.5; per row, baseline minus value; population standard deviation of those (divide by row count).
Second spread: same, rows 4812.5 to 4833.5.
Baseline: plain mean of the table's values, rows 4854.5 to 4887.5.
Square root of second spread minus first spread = 0.62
